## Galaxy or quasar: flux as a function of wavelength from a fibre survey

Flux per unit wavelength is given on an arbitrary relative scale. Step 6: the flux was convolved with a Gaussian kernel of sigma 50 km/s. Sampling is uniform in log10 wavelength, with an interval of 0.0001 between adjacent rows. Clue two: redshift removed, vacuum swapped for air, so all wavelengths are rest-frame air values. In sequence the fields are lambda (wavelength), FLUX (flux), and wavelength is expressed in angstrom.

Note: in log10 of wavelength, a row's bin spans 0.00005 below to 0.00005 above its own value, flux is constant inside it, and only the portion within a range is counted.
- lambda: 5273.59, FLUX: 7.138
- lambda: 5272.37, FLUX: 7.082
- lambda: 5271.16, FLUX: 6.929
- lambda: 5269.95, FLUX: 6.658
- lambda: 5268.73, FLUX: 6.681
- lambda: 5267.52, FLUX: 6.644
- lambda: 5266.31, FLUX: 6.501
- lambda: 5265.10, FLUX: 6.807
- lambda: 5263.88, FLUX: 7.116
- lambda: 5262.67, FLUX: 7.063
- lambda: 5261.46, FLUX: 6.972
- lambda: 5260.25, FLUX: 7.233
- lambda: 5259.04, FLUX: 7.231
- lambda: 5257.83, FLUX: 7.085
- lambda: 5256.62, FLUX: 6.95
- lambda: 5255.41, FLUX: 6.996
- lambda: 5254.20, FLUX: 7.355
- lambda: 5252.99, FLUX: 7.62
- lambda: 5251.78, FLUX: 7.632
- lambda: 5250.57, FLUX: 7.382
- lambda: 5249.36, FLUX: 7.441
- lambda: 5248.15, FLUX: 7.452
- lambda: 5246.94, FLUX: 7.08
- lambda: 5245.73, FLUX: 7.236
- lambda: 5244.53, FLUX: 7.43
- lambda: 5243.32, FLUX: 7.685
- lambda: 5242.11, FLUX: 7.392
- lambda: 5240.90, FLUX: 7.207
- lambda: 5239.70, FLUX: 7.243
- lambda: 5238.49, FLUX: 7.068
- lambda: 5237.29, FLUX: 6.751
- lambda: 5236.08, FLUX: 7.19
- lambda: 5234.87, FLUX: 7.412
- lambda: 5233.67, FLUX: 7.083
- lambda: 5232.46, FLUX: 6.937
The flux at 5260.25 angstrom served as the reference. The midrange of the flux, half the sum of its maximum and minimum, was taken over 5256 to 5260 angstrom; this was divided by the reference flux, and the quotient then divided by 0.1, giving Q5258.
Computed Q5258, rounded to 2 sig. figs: 9.8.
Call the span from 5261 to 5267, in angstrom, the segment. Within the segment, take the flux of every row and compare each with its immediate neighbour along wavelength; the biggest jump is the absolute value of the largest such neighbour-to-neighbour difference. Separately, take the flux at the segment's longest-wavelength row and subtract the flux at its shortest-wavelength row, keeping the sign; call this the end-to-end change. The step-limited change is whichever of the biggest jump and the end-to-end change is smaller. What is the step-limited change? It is -0.47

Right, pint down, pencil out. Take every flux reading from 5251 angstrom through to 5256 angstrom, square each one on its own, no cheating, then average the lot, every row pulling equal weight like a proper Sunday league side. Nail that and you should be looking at 55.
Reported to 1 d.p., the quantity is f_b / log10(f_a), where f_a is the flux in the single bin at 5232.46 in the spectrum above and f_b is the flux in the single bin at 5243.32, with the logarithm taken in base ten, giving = 9.1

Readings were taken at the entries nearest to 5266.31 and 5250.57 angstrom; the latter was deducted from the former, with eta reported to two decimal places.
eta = -0.88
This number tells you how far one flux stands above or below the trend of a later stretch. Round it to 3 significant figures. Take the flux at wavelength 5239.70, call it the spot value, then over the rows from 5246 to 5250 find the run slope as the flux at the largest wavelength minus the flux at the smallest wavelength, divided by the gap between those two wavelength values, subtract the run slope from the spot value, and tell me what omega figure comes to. 7.09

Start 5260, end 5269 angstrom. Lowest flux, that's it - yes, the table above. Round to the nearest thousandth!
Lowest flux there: 6.501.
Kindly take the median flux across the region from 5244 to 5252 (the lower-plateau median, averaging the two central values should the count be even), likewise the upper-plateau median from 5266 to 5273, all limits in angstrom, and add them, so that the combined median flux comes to 14.1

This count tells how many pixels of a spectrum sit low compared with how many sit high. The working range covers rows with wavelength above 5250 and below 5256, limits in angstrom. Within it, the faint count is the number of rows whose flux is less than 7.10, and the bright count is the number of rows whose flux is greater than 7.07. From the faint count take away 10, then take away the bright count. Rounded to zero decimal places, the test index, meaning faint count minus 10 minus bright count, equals -13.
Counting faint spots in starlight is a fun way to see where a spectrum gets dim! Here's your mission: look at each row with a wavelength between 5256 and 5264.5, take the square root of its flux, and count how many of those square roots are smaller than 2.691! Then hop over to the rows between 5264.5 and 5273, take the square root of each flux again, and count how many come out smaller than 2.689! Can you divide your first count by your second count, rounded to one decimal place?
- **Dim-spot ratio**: 1.0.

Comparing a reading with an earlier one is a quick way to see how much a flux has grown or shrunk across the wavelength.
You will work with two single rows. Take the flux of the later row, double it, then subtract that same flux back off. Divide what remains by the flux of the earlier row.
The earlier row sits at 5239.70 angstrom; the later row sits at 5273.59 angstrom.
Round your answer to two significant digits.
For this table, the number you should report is 0.99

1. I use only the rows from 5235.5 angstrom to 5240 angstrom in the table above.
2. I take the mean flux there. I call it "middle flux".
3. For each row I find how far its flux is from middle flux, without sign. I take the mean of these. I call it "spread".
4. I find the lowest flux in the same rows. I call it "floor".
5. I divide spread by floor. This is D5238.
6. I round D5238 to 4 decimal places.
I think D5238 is 0.0231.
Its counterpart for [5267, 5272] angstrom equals 0.0151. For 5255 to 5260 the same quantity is 0.0133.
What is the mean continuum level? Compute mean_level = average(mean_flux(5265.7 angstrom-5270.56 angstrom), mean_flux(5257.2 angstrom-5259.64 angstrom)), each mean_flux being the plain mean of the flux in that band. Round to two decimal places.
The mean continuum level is 6.89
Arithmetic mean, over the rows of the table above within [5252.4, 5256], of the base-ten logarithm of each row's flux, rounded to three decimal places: 0.864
